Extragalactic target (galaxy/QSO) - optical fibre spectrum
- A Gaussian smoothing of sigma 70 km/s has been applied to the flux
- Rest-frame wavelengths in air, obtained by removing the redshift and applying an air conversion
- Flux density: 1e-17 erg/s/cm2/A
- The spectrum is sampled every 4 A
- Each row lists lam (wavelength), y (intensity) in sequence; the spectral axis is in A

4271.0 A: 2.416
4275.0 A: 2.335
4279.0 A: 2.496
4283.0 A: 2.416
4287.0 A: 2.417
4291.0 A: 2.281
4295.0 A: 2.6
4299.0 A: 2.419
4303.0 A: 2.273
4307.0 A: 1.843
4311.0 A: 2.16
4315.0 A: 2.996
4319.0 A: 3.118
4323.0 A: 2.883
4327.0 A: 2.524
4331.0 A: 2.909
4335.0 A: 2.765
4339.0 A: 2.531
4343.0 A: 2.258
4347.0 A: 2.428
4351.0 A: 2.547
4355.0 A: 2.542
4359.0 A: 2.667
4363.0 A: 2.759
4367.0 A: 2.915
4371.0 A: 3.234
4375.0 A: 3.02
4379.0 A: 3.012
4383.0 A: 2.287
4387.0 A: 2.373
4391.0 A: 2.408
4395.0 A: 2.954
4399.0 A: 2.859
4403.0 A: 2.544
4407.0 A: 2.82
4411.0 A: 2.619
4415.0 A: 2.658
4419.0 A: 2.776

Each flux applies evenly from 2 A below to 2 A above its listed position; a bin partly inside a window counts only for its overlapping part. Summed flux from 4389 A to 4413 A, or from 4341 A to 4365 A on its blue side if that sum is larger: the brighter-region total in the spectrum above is 16.2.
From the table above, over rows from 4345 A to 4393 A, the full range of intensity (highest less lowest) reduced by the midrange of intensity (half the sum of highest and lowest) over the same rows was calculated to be -1.8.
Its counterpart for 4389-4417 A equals -2.1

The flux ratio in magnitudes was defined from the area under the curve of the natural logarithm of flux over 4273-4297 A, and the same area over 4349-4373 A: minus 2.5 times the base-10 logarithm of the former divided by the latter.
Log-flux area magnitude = 0.15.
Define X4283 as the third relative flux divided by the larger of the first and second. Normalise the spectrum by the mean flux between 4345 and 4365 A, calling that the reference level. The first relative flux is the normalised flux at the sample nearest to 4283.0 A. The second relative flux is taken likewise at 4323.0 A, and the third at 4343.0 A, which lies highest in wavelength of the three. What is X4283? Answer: 0.78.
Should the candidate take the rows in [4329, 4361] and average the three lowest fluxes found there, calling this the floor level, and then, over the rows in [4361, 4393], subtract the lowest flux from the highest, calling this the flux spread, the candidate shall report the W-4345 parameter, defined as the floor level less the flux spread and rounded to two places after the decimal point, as 1.46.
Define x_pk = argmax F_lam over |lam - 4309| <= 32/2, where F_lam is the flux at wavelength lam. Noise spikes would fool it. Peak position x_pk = 4319.0 A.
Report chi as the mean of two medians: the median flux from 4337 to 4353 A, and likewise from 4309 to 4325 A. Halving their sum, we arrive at 2.71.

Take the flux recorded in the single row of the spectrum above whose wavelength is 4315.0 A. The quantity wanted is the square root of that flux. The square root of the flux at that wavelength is 1.73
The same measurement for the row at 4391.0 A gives 1.55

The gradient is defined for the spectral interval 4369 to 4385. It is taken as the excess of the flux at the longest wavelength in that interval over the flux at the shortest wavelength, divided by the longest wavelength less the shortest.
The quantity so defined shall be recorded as -0.079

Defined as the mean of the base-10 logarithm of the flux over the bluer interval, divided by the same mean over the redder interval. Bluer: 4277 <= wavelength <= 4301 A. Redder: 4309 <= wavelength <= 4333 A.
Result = 0.88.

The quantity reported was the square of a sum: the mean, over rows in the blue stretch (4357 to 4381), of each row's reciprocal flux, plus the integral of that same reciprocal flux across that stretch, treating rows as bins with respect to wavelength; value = 73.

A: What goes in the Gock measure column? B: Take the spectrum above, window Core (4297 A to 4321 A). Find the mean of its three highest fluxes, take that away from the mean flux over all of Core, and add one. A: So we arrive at 0.62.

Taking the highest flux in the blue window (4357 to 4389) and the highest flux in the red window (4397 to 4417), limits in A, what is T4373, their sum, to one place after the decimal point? 6.1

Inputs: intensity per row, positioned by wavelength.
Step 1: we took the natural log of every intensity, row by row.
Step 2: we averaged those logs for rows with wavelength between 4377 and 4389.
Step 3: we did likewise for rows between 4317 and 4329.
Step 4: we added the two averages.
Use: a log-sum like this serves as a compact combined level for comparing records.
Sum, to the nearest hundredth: 1.97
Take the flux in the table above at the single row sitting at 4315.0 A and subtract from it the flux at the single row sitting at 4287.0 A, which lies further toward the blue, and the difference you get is 0.58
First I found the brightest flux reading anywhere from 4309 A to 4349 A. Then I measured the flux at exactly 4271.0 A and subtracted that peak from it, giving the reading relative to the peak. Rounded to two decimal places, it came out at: -0.70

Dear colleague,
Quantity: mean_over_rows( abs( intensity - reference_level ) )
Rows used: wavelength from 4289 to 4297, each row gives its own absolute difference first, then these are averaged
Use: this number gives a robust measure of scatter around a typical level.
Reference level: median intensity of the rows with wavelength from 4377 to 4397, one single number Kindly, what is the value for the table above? 0.16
